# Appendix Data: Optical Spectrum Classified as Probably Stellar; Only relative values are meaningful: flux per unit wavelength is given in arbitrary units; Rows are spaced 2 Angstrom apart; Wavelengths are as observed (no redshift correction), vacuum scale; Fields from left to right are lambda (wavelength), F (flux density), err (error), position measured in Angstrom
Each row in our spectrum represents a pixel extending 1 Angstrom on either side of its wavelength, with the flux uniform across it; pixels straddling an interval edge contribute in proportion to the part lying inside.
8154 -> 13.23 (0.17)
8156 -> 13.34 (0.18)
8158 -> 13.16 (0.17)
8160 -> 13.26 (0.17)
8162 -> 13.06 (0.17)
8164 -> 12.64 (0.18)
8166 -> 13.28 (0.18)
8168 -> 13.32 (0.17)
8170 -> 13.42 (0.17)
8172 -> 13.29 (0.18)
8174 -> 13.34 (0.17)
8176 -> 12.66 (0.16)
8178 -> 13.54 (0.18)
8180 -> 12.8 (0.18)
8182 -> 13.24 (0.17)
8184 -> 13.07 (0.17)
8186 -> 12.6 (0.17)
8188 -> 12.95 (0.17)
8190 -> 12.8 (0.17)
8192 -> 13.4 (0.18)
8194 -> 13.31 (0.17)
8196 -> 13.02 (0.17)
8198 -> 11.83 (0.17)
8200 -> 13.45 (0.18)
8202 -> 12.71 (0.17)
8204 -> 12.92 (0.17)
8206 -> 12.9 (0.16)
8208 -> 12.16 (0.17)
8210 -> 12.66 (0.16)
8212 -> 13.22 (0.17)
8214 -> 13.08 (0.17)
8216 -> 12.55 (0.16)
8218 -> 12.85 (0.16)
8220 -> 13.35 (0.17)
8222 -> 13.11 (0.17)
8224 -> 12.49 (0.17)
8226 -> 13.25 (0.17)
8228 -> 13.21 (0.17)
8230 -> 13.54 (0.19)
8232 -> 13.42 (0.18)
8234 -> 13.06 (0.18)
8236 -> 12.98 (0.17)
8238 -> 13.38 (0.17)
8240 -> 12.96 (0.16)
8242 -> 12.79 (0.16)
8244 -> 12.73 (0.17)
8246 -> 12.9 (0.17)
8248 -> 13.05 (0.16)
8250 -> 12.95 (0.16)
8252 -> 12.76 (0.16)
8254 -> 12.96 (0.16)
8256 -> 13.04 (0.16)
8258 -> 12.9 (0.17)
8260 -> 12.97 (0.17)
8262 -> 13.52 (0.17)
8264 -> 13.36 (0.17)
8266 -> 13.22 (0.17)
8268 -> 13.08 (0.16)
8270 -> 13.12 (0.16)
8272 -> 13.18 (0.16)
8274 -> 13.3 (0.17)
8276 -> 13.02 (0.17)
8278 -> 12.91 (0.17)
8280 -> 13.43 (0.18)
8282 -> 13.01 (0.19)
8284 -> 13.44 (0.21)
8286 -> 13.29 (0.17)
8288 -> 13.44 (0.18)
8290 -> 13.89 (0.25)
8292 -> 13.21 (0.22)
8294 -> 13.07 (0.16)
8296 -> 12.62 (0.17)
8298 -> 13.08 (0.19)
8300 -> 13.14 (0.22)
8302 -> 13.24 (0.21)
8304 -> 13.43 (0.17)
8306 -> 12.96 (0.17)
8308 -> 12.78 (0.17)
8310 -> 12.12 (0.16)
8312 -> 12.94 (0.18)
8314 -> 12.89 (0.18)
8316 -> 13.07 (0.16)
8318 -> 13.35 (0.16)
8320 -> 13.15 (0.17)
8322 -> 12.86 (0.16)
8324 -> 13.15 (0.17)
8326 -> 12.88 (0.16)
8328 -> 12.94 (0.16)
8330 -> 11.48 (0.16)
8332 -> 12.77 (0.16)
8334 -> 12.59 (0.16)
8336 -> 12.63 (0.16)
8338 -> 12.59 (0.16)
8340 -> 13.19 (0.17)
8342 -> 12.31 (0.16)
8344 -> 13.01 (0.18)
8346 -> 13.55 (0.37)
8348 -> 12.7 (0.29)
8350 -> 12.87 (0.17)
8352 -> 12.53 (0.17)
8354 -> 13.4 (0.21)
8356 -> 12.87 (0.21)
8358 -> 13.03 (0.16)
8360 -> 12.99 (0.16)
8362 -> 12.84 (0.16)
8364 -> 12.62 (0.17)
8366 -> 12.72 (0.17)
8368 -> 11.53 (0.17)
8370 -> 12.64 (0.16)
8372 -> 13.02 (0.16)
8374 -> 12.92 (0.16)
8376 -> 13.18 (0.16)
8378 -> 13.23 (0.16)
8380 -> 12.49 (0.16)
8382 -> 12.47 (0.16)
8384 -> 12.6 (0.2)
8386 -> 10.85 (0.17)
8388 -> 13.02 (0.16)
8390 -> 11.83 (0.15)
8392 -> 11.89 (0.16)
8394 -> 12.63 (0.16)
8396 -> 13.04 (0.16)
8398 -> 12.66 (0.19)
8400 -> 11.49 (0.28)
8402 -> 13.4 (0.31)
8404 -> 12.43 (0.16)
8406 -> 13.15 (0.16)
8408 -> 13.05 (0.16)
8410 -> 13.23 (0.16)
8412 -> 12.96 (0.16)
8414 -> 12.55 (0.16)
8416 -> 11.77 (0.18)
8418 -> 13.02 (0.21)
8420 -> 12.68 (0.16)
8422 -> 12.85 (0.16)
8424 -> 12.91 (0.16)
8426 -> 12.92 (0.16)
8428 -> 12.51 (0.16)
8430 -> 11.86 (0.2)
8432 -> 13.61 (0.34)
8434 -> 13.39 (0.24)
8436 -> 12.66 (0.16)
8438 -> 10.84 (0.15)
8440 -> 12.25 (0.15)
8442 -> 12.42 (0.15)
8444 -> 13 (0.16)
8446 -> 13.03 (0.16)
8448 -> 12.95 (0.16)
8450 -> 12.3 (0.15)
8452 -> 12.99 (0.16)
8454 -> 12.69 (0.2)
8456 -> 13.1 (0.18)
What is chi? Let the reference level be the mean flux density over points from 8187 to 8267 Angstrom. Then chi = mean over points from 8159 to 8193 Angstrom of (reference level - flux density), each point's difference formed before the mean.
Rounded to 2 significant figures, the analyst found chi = -0.11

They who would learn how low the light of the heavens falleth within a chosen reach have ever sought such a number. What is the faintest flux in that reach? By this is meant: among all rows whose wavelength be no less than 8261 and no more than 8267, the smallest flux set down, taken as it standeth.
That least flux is 13.22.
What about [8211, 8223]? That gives 12.55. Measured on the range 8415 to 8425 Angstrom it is 11.77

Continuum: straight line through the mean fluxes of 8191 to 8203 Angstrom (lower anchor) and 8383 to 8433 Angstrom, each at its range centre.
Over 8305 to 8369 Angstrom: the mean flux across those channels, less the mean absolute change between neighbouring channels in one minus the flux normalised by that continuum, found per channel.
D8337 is 12.8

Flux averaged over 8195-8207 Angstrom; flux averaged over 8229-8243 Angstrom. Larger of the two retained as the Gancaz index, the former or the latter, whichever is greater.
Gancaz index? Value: 13.2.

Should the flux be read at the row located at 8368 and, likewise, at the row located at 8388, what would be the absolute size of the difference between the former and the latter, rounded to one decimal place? 1.5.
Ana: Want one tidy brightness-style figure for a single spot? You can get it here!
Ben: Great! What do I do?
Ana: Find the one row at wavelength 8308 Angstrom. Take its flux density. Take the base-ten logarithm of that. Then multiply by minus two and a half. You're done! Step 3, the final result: -2.77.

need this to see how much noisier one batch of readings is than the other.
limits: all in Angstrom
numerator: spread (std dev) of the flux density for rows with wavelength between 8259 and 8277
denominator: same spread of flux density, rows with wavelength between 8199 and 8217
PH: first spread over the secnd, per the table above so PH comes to 0.5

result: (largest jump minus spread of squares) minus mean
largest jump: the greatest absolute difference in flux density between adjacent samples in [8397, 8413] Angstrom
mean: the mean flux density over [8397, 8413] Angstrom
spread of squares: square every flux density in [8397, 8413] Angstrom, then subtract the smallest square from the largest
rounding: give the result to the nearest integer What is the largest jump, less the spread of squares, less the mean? -58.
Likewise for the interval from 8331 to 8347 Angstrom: -44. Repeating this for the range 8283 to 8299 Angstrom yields -46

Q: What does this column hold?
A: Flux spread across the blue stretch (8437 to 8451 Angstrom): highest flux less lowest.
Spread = 2.2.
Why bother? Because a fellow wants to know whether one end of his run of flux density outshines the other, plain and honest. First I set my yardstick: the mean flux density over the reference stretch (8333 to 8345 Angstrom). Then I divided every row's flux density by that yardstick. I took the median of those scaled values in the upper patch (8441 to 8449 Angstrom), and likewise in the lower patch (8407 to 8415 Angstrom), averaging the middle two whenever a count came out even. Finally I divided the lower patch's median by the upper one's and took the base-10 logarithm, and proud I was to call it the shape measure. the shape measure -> 0.0010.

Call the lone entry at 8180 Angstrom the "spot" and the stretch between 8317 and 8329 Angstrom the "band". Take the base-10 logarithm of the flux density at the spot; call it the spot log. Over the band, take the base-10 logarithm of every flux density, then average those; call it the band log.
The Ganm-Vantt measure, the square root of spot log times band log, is 1.11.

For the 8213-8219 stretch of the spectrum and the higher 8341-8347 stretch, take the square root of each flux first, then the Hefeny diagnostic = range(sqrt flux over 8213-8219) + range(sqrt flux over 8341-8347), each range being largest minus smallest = 0.247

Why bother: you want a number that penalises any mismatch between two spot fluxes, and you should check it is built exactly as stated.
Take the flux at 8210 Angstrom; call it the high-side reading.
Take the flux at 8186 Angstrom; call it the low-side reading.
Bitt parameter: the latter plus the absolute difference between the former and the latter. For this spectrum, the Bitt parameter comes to 12.7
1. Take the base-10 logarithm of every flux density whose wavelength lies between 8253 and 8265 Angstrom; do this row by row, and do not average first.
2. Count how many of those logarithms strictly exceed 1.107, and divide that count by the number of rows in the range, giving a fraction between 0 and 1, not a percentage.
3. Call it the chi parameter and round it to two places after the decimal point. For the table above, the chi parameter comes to 1.00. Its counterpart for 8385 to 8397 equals 0.33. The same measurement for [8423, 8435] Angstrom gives 0.67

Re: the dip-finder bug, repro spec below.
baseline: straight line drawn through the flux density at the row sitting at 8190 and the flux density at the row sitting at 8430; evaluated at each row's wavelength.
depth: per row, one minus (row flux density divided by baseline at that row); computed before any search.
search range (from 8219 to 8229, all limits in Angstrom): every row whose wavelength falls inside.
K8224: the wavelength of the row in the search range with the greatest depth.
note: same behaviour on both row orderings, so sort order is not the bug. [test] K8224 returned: 8224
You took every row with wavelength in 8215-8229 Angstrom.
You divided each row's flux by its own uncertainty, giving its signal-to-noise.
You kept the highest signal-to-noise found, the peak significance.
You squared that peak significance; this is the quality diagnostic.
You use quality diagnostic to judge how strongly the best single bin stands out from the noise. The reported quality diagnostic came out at 6450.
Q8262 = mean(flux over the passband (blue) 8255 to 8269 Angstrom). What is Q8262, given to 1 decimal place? 13.2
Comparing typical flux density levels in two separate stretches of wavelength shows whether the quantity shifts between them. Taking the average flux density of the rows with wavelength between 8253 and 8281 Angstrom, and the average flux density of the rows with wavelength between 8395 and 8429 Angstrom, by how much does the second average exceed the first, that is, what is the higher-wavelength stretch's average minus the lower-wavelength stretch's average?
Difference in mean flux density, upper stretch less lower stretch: -0.40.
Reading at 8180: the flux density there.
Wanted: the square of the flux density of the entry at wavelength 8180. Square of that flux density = 164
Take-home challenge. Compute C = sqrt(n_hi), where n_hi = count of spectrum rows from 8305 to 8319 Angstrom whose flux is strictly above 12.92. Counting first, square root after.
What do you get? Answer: 2.00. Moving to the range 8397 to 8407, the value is 1.41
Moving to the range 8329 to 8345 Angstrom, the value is 1.41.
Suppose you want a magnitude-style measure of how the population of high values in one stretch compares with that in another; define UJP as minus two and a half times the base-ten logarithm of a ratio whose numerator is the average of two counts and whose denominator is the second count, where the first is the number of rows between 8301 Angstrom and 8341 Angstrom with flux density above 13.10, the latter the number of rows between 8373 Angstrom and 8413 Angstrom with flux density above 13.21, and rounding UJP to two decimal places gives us -0.44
